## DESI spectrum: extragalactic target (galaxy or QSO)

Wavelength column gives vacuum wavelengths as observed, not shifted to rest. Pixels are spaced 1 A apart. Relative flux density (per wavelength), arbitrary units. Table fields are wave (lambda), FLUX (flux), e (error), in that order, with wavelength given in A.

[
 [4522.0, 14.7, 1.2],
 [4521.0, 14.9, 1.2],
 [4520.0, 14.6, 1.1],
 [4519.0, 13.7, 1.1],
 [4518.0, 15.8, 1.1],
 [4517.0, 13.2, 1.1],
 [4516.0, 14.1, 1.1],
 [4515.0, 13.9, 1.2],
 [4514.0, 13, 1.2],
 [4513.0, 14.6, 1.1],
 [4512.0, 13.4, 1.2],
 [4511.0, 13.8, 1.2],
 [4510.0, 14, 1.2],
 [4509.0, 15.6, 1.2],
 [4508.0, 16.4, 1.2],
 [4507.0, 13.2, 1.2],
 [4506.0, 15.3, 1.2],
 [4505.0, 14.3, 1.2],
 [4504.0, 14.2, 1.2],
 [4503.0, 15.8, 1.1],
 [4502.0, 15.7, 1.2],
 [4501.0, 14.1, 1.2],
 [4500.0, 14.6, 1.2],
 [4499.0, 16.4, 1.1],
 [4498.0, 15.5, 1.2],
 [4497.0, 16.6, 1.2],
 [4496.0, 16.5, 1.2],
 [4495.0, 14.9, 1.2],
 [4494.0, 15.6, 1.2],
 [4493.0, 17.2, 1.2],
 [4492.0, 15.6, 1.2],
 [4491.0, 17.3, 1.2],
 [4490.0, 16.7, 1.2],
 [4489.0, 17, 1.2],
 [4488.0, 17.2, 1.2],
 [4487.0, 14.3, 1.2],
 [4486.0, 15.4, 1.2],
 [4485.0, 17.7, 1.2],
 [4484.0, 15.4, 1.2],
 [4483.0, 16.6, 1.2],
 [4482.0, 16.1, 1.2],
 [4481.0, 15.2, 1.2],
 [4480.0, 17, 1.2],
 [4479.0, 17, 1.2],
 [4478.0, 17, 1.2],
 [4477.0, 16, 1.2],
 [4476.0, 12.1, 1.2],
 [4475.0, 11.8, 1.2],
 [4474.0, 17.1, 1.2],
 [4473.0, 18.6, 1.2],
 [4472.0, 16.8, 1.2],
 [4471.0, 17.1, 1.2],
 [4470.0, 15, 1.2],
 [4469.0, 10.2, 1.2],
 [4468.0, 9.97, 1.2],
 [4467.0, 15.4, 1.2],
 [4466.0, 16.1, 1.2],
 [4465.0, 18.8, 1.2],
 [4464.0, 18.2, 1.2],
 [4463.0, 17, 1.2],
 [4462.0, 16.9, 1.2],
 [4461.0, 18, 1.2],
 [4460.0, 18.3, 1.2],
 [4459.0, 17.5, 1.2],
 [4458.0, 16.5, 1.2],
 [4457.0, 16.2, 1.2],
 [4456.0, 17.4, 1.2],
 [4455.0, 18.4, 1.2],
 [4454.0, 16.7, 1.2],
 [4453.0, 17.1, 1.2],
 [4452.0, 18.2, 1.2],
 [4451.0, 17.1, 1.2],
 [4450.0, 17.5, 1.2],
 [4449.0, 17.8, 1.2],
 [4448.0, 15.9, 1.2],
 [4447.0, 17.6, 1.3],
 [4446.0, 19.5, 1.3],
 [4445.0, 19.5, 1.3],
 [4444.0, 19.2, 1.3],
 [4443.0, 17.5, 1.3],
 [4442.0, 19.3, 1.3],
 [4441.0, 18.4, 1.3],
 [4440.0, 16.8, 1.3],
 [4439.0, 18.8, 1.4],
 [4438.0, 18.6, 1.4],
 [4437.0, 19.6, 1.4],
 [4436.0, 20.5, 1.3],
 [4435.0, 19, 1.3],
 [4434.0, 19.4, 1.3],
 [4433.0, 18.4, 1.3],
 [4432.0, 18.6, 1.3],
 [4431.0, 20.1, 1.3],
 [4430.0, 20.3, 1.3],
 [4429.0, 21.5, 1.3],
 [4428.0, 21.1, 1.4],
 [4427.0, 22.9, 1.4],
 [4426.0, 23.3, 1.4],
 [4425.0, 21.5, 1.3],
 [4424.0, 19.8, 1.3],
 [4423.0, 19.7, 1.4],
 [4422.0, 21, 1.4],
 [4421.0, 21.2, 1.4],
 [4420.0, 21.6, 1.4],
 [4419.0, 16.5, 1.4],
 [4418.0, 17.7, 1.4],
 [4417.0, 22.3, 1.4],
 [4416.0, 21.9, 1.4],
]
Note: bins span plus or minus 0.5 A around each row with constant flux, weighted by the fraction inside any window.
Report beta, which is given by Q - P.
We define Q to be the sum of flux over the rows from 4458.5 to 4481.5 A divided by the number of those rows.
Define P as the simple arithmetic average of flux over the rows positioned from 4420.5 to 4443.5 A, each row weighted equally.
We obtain -4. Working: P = 19.9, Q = 16.0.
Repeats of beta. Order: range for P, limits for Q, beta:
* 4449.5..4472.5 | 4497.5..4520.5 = -2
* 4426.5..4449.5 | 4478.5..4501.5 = -3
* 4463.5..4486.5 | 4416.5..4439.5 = 4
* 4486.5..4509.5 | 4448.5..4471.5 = 1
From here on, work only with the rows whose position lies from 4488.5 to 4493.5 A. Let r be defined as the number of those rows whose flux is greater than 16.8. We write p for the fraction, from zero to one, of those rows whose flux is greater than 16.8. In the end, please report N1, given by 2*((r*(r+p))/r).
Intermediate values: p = 0.6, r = 3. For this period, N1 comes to 7.2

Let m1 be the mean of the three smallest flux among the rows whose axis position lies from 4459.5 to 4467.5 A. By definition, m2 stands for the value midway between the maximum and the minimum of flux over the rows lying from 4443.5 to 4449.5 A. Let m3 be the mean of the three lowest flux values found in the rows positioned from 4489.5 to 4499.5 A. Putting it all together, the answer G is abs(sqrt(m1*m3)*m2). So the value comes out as 278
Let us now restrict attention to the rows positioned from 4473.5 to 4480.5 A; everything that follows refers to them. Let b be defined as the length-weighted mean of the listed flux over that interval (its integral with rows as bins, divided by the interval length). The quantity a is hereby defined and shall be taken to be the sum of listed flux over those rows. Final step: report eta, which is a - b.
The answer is 93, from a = 108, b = 15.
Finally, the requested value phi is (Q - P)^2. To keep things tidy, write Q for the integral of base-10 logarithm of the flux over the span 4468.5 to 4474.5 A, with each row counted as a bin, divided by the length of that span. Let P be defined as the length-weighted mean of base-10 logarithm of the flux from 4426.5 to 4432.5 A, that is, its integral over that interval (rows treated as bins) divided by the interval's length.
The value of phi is 0.0157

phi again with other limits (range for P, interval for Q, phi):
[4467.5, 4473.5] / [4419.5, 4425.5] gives 0.0275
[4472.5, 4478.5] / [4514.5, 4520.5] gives 0.0009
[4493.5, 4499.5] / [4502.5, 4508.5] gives 0.0009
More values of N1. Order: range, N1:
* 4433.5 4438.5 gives 12.0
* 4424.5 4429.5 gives 12.0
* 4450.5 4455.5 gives 9.6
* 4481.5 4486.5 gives 2.4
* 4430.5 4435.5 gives 12.0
